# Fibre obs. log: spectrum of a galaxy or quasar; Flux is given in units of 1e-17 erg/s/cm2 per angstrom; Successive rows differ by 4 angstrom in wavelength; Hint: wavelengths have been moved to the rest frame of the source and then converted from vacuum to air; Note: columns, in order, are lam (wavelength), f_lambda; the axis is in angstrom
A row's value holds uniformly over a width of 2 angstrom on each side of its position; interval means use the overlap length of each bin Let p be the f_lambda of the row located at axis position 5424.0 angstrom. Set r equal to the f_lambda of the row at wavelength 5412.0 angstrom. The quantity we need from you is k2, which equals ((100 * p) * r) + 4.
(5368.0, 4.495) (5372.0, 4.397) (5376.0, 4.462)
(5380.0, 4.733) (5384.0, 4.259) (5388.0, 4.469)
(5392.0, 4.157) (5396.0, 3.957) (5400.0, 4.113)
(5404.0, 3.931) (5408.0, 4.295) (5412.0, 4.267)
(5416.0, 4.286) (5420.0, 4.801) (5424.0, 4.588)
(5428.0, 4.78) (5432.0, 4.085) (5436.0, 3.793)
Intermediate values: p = 4.588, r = 4.267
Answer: 1962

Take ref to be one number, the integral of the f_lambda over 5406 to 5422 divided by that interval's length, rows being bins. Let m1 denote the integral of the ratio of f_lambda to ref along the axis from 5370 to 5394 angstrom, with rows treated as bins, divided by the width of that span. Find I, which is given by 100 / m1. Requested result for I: 100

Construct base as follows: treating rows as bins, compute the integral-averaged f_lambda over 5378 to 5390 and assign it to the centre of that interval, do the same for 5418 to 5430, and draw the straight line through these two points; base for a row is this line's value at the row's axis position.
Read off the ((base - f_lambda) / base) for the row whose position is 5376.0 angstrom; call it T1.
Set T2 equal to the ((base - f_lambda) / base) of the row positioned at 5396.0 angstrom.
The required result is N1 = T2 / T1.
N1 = -26.4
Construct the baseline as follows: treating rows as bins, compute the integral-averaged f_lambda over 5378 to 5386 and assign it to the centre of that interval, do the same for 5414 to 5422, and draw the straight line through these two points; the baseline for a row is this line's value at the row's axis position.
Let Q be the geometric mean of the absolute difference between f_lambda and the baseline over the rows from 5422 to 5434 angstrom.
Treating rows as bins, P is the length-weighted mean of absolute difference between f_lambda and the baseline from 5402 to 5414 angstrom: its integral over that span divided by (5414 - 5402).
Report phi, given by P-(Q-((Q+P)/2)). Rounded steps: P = 0.37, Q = 0.16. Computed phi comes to 0.47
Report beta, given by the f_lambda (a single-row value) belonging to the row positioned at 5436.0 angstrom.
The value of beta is 3.793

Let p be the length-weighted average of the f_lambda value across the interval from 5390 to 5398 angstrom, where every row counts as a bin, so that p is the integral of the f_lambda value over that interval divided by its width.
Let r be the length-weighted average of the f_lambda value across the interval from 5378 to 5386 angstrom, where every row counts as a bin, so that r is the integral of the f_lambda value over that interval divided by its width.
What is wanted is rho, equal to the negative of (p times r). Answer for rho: -18.2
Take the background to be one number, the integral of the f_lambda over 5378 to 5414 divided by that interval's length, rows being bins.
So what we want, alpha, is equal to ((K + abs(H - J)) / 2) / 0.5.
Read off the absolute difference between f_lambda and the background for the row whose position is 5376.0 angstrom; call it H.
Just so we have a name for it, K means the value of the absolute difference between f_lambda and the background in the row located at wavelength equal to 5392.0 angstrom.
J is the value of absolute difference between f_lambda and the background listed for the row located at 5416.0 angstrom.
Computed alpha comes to 0.26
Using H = 0.22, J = 0.04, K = 0.09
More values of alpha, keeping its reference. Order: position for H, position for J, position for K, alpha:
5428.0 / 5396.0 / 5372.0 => 0.41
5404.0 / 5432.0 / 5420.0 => 0.71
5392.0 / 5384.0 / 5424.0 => 0.41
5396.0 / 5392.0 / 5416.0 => 0.24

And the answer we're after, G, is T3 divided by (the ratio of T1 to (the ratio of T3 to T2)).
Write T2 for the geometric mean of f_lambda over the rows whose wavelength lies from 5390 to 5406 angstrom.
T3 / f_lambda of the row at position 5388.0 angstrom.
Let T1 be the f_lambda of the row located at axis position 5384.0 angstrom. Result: 1.16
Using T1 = 4.259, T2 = 4.04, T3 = 4.469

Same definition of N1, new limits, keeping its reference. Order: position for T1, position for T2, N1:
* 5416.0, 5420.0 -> -0.3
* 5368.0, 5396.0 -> -5.7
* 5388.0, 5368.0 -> -2.5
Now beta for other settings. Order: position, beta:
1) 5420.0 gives 4.801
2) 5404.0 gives 3.931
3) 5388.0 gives 4.469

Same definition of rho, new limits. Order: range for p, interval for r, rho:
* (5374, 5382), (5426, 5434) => -20.4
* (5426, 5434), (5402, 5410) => -18.2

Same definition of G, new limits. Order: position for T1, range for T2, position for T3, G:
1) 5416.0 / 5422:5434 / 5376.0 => 1.04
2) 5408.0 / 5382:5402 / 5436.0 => 0.80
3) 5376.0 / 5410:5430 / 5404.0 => 0.76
